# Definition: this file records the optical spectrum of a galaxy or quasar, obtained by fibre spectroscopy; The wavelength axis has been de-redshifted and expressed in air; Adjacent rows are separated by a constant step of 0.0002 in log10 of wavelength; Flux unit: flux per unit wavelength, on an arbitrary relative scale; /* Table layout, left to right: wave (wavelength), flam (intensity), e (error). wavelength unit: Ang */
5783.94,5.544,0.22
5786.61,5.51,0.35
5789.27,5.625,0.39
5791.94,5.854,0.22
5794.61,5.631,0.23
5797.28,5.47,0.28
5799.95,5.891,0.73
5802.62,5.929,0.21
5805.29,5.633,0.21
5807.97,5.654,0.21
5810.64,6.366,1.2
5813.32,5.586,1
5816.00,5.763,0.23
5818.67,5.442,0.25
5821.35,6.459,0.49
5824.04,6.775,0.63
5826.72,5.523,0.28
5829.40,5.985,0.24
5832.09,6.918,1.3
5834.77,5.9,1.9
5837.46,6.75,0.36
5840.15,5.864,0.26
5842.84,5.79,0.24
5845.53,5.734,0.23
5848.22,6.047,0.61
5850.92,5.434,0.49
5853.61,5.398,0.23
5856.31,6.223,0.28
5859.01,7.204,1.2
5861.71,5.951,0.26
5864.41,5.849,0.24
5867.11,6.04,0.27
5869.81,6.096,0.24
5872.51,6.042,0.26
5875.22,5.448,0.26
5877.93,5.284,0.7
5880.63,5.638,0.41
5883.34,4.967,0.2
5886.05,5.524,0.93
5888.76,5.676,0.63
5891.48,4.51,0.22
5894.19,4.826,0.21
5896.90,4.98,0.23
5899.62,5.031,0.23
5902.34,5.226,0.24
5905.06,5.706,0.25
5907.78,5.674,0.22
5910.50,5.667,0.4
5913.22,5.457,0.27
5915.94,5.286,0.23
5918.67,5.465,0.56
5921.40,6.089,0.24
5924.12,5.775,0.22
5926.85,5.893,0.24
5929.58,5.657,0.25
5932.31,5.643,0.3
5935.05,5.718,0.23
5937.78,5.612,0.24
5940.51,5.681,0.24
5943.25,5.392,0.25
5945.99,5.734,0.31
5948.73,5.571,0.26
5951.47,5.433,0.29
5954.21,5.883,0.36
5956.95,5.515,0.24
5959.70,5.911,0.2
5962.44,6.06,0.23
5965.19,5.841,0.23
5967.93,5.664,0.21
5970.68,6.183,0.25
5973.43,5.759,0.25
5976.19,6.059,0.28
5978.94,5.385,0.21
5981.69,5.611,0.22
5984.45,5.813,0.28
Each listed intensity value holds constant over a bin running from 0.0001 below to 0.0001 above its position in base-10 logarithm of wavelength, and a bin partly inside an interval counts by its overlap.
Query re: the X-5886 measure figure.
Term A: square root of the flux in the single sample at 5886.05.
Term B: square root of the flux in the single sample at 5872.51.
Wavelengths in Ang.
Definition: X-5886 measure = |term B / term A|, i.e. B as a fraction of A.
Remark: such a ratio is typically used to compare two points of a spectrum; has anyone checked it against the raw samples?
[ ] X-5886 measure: 1.05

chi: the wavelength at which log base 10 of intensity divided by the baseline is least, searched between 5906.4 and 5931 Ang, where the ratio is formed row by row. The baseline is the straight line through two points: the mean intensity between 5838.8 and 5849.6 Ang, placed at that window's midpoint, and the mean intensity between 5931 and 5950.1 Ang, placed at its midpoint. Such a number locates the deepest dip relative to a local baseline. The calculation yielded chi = 5915.94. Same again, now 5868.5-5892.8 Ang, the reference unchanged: 5891.48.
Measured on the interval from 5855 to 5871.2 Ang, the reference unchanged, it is 5864.41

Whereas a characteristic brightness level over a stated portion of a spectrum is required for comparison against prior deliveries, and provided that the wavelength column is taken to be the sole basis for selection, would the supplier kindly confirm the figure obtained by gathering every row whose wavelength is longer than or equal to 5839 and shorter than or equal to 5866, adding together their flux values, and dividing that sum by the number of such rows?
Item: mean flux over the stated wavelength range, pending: 5.95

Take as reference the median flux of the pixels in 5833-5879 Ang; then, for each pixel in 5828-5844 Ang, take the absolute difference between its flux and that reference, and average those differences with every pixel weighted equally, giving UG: 0.35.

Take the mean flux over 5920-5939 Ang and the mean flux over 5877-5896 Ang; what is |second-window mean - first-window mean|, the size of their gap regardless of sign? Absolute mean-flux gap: 0.6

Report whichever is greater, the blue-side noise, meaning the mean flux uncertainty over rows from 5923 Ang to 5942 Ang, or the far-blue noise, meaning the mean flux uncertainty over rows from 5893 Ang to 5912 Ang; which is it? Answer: 0.25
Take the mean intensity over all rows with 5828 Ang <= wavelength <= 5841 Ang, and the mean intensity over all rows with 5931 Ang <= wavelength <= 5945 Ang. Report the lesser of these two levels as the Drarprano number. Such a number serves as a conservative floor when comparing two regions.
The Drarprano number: 5.61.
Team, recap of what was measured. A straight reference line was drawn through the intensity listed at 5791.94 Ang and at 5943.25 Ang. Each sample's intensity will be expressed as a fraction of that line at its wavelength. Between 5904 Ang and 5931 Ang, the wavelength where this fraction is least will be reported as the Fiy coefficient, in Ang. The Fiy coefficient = 5915.94 Ang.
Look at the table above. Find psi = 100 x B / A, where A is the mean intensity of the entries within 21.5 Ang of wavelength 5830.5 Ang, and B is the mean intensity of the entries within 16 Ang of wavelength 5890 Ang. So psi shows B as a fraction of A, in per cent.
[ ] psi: 87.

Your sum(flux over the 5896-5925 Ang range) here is 60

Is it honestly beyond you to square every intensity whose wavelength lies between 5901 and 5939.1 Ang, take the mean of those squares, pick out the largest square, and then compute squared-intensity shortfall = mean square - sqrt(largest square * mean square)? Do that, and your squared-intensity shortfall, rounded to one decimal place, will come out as -2.5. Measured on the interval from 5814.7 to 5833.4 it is -4.7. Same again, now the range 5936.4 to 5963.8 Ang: -2.1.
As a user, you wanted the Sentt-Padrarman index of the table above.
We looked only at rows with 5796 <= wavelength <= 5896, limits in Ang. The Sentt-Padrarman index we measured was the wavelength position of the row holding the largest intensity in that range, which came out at 5859.01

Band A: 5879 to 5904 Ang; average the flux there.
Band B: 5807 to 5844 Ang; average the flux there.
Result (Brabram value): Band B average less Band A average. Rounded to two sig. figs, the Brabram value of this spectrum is 0.90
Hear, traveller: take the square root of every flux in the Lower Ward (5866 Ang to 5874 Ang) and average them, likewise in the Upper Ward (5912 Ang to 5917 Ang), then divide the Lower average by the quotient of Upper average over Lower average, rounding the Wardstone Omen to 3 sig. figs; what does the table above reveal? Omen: 2.61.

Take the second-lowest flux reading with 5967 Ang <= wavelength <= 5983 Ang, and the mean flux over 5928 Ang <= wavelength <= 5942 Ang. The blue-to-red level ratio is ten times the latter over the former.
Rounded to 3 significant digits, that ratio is 10.1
